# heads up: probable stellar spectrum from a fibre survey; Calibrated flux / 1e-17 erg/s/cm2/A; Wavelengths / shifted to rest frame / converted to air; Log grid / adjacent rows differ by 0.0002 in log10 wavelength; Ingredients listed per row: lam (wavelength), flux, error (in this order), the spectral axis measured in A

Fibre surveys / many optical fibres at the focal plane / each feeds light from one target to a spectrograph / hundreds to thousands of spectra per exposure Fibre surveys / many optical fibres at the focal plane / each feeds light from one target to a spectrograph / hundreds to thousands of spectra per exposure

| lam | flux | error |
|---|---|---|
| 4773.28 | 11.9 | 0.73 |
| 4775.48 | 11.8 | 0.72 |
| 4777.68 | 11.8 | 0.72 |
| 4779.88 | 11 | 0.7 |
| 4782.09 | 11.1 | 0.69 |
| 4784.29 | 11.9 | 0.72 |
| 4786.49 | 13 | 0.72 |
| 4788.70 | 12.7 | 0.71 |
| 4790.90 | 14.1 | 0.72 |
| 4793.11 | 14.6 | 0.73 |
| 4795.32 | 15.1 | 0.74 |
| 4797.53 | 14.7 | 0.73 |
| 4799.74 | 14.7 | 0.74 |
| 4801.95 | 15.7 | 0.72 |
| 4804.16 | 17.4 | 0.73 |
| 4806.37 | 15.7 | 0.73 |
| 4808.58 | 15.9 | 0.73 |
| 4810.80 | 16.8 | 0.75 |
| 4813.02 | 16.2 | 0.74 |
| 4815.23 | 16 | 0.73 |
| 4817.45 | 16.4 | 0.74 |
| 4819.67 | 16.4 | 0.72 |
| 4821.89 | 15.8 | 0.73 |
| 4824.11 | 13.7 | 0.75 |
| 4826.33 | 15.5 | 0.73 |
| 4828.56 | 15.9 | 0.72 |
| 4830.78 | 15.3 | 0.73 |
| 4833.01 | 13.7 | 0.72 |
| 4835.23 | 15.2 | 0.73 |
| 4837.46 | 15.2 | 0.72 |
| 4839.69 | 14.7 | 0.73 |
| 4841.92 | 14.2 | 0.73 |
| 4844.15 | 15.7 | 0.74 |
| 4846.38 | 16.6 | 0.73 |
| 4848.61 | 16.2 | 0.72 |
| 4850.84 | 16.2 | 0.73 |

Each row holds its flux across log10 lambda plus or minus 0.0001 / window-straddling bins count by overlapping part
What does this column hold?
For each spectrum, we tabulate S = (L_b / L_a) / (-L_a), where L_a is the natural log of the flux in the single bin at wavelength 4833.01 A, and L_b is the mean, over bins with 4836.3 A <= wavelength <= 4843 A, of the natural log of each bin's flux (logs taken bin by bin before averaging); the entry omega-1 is -0.39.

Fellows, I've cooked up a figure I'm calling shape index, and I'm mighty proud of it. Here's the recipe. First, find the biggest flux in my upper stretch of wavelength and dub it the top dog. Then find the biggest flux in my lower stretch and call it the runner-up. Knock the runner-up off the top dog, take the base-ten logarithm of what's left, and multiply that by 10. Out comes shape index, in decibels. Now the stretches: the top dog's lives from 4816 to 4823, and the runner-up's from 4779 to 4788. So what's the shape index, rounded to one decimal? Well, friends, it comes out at 5.3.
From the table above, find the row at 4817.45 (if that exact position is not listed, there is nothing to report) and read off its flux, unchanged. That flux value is 16.4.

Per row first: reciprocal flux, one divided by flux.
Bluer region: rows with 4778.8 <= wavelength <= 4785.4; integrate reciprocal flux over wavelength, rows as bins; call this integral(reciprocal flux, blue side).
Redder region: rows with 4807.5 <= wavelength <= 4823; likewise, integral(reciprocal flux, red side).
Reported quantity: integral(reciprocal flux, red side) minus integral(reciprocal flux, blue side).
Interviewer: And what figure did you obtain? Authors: 0.37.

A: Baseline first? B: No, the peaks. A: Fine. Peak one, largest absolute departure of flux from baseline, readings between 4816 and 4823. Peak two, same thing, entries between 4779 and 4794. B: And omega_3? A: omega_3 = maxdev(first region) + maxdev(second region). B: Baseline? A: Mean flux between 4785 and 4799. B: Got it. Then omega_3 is 5.4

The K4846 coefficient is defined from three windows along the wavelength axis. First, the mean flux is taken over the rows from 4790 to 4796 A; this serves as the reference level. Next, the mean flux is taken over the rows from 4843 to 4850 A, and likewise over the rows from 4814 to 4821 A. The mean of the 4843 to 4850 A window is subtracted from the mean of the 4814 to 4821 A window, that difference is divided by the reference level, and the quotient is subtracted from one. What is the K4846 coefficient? 0.99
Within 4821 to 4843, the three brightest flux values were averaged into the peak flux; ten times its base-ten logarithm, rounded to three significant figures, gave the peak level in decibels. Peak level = 12.0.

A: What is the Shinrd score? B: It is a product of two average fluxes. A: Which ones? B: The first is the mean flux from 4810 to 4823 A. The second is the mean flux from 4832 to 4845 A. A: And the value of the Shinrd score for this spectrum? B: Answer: 240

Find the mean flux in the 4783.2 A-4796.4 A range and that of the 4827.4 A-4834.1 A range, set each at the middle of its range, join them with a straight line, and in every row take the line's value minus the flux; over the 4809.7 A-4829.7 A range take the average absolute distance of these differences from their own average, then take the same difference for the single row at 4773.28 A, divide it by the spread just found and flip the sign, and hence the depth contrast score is -2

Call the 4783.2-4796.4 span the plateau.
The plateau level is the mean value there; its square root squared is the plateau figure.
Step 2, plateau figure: 13.6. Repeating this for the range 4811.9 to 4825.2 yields 15.8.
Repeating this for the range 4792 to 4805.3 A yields 15.4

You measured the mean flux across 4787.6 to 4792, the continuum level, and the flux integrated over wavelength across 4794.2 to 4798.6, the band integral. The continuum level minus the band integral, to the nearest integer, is -52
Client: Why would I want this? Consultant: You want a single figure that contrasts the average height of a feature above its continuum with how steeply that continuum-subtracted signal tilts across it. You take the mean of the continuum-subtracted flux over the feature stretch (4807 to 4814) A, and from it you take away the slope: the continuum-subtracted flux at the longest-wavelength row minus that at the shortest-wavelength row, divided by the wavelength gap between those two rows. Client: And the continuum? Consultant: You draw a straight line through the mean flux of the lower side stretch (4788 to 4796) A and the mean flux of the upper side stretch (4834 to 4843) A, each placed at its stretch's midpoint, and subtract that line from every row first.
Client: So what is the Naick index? 1.8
